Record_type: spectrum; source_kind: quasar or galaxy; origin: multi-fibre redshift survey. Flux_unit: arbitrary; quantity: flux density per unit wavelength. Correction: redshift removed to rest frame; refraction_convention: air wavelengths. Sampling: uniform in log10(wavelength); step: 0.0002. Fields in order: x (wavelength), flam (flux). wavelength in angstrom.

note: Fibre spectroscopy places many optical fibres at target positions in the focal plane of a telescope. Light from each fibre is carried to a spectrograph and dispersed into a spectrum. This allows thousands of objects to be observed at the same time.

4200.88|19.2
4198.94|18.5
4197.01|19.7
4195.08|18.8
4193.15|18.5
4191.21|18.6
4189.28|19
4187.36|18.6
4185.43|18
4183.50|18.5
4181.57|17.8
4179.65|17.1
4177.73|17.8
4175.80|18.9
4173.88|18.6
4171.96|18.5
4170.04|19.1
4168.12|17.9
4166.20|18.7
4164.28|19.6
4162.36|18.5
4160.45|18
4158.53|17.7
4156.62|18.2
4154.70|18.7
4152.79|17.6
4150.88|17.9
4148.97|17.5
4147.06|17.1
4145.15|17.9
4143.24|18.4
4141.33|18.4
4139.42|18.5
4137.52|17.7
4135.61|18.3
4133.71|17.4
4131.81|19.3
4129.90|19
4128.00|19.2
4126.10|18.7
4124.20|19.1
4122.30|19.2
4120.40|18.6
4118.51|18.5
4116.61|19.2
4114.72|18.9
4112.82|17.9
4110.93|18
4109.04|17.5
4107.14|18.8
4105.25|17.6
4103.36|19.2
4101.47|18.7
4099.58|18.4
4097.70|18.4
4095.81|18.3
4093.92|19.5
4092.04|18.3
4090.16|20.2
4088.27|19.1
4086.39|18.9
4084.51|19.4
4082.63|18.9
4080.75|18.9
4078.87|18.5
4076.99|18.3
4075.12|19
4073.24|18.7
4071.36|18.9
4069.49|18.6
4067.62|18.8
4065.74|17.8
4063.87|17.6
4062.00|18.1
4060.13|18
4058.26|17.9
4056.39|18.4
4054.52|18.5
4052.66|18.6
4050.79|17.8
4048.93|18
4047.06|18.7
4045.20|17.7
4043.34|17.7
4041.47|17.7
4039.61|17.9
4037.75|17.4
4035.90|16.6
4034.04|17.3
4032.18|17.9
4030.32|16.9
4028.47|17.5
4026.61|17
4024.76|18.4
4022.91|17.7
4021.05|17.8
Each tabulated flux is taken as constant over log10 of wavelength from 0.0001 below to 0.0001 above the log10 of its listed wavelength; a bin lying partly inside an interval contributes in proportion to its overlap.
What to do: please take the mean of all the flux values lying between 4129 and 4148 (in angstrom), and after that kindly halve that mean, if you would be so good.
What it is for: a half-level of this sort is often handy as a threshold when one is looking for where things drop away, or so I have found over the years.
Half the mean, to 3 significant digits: 9.10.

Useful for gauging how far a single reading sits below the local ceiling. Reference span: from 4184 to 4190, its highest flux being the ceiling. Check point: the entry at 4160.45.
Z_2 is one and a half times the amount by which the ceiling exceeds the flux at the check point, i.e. 1.50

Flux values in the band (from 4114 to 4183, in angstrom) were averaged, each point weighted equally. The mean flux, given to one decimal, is 18.4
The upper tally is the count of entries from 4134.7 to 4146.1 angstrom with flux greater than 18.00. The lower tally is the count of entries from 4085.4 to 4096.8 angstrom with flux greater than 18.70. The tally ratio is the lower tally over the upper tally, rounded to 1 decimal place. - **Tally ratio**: 1.0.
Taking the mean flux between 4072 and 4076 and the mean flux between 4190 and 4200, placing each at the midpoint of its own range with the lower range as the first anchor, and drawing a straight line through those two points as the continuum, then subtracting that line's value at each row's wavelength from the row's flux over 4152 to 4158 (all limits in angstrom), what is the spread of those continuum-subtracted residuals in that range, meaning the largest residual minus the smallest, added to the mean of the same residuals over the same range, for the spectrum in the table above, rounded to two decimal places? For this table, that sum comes 0.44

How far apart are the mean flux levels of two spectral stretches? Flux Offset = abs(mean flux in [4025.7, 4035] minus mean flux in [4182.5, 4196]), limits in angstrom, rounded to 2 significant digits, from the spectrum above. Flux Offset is 1.3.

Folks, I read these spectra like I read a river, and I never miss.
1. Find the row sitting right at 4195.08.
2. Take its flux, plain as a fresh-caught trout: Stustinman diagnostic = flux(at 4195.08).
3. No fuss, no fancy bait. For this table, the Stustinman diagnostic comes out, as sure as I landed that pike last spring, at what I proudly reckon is 18.8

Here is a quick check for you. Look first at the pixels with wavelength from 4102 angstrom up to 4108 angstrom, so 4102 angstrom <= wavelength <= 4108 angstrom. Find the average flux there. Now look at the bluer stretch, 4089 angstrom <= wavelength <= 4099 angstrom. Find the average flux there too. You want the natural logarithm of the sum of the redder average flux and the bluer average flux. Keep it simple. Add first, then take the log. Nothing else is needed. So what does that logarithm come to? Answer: 3.62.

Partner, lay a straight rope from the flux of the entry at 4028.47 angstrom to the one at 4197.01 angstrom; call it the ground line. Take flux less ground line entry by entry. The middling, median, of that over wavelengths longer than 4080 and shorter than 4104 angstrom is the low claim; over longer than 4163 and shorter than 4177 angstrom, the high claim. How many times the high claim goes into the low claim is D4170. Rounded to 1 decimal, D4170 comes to -1.2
